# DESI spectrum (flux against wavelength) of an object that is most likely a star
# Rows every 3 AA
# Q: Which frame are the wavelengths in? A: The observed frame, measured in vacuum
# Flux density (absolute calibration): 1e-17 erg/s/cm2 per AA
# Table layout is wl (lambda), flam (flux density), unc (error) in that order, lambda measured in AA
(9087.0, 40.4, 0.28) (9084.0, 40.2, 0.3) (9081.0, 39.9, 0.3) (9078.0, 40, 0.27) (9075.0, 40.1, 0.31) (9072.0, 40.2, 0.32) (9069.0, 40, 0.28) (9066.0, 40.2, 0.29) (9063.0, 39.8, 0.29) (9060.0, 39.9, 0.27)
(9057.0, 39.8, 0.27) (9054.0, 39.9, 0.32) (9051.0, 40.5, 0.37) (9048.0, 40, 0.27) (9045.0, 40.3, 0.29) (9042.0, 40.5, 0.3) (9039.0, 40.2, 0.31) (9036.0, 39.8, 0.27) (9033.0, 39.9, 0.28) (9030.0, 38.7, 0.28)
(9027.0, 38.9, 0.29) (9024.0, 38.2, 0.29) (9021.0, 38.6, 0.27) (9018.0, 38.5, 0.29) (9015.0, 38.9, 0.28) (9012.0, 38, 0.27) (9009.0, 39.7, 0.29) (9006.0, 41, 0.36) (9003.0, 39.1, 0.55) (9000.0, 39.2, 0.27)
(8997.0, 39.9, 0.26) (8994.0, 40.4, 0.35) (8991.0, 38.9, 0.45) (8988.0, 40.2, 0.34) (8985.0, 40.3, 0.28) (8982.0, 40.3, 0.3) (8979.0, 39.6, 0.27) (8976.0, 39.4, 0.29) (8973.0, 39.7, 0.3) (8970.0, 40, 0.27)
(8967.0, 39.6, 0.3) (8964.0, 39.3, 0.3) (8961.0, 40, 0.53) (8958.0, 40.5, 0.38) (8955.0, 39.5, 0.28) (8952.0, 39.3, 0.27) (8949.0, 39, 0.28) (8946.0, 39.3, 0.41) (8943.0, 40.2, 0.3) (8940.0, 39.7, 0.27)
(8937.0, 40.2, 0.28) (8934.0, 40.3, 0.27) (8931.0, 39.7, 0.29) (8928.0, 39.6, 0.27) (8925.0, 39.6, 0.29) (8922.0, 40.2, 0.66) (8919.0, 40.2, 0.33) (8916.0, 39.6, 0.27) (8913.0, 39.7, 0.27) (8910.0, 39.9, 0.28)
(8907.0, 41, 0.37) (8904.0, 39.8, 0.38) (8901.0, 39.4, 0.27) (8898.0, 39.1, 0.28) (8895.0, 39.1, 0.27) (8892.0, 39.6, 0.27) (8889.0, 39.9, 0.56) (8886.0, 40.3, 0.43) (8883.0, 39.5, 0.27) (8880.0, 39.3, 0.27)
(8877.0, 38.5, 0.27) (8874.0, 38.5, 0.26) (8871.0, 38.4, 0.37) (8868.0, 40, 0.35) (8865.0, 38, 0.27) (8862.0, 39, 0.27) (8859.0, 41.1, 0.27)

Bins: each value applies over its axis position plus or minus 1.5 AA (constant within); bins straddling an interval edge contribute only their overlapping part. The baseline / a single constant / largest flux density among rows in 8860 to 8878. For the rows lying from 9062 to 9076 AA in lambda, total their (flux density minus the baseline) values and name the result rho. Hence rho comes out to 0.3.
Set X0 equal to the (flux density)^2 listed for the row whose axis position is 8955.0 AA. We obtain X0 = 1560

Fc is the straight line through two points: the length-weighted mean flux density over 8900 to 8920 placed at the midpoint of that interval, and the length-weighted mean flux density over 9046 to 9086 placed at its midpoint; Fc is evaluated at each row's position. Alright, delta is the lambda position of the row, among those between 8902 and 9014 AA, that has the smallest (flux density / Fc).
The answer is 9012.0 AA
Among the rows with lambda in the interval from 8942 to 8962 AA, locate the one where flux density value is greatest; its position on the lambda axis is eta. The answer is 8958.0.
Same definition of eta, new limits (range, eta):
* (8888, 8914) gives 8907.0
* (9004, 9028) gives 9006.0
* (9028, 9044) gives 9042.0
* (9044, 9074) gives 9051.0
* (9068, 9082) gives 9072.0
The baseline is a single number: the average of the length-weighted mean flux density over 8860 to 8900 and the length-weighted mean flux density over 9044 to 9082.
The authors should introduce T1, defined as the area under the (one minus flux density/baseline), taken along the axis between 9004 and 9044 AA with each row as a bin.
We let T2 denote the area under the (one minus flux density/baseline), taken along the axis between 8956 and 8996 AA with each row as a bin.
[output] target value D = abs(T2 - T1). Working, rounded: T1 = 0.31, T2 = -0.24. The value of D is 0.6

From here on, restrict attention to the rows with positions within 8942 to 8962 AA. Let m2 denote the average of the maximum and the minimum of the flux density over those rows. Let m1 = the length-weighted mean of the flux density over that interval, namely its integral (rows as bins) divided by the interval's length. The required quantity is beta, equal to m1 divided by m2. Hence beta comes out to 0.998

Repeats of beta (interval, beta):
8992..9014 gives 1.002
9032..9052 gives 1.000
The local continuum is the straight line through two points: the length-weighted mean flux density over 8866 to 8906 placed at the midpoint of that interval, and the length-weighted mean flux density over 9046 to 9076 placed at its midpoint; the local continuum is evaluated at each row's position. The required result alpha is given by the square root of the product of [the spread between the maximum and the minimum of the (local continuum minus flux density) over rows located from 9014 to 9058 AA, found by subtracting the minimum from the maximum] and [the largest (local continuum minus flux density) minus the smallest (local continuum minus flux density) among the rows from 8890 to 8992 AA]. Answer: 2.3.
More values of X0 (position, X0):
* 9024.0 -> 1459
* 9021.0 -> 1490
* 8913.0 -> 1576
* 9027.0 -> 1513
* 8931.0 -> 1576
